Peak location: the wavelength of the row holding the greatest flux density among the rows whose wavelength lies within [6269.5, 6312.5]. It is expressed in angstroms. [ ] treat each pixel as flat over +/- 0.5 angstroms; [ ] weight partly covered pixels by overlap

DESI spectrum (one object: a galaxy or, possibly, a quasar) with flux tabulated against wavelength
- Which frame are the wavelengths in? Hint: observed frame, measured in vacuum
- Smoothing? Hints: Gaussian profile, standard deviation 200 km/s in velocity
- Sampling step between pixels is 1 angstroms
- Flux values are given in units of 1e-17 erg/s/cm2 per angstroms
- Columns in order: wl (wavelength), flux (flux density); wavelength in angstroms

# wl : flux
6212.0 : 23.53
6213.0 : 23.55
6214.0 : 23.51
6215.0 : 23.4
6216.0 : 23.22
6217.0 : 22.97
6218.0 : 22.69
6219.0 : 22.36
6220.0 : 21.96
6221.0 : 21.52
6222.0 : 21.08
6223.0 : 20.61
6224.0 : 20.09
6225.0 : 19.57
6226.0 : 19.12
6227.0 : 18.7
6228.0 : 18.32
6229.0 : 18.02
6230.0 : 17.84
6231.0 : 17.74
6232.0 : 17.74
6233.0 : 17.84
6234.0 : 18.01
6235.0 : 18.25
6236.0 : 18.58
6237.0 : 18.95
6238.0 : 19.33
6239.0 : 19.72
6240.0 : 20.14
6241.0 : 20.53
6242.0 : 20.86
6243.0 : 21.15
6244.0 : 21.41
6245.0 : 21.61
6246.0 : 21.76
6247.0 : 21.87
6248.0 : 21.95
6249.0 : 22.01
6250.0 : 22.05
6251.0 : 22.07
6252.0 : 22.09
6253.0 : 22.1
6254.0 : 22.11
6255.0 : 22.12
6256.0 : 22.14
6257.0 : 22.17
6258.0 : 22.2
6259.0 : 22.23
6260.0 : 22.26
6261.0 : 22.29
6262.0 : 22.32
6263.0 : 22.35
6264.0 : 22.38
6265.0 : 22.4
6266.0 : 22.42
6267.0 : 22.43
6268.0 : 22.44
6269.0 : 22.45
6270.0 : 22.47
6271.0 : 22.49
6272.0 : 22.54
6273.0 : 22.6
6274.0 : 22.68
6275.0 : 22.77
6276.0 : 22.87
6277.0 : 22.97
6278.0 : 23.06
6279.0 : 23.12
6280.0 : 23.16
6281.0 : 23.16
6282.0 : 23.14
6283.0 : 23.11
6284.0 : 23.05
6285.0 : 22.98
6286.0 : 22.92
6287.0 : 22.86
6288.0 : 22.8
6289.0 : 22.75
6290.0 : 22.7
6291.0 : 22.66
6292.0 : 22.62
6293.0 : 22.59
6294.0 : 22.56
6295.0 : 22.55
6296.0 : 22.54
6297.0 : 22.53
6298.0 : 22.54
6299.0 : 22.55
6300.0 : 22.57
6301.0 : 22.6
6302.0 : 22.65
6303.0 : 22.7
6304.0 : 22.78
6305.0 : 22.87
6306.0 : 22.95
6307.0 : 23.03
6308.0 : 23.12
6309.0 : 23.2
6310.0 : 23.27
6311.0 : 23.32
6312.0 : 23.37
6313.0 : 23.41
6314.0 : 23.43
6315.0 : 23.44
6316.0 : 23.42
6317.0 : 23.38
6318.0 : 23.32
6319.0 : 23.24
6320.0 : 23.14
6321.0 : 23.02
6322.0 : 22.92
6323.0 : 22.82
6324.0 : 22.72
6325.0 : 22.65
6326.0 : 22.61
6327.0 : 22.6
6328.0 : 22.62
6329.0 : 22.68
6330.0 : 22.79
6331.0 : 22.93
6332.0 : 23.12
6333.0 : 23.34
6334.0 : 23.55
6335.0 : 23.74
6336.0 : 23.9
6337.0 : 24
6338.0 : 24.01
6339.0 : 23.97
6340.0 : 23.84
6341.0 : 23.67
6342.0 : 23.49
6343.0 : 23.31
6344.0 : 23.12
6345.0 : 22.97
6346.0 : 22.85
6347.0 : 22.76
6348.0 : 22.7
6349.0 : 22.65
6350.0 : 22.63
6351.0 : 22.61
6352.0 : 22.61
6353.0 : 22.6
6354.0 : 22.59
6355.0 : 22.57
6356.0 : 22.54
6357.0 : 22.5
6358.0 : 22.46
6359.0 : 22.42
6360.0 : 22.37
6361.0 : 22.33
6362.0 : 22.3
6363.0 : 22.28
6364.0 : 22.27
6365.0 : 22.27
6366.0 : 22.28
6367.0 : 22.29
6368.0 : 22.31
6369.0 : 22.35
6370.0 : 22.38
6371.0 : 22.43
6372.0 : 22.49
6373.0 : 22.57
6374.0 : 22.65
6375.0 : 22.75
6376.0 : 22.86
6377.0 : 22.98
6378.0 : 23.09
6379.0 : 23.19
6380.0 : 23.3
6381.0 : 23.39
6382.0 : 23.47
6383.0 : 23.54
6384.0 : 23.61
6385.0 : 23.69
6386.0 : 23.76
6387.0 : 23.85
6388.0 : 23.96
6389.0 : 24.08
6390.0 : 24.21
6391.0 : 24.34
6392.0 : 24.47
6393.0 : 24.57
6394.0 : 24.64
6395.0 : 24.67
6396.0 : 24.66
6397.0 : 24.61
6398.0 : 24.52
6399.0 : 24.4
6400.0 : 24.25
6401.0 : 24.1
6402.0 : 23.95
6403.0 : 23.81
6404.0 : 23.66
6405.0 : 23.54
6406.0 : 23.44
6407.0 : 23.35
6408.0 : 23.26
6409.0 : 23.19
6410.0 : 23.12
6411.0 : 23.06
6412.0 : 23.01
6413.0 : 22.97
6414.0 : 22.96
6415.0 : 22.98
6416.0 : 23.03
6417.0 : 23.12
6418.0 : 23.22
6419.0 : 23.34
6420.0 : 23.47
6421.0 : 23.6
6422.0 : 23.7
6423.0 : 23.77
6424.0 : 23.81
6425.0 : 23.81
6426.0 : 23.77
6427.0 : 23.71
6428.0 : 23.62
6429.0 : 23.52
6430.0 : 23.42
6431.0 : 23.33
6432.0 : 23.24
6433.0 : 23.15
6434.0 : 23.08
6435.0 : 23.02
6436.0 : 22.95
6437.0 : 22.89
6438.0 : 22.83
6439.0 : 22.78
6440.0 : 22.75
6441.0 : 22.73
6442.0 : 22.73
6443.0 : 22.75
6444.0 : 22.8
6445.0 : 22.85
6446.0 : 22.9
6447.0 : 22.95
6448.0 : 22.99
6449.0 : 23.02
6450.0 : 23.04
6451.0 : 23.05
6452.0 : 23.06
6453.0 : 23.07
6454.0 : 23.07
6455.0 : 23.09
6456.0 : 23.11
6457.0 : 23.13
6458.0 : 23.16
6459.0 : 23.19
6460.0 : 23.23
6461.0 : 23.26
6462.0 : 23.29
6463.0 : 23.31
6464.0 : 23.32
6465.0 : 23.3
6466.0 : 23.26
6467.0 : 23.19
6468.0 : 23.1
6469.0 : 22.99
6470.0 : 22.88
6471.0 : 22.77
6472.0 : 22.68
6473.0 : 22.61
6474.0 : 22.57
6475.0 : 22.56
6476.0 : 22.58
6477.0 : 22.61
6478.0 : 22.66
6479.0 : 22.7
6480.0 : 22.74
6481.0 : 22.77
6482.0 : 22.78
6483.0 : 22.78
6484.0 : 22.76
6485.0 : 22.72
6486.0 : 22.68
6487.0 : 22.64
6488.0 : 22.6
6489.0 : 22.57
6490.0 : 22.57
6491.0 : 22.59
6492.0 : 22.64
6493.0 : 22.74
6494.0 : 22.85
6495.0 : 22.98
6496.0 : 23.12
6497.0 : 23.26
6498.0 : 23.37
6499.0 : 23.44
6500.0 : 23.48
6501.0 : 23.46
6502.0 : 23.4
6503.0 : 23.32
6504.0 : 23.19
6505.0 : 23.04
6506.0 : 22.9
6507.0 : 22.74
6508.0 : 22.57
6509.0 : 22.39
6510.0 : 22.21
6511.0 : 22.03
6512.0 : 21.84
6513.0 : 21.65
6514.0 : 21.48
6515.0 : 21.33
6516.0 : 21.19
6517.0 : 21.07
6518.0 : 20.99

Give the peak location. 6312.0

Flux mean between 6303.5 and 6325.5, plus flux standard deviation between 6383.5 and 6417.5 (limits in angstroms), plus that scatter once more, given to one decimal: 24.3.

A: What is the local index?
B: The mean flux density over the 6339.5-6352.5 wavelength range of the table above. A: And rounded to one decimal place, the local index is 23.0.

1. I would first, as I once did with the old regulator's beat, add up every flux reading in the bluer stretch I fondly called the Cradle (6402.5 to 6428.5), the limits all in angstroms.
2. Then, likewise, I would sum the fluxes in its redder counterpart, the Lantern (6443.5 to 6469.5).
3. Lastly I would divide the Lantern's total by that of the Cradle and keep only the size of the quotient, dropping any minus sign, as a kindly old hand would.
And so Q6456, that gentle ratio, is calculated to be 0.99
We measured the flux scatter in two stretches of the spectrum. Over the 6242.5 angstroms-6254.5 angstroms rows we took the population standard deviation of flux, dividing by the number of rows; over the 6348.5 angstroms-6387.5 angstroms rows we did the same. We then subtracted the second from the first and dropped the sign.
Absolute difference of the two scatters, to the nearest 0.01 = 0.18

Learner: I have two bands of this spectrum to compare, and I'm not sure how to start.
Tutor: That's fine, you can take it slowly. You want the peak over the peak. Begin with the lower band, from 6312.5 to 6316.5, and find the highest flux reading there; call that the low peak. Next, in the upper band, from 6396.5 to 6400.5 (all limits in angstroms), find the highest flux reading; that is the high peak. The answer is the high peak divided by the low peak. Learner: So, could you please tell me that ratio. 1.050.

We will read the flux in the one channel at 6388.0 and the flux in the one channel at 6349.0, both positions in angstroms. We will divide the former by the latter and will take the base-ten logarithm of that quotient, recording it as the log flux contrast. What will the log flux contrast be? 0.02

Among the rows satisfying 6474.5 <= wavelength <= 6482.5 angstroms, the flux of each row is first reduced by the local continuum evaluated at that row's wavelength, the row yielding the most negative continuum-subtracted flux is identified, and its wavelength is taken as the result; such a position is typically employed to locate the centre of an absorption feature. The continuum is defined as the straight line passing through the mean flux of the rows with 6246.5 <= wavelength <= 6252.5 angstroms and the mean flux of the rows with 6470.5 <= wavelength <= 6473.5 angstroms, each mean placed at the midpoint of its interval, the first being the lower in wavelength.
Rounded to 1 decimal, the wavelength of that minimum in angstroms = 6475.0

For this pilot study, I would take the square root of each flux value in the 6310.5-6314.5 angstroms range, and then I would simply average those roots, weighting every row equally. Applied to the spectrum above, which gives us 4.84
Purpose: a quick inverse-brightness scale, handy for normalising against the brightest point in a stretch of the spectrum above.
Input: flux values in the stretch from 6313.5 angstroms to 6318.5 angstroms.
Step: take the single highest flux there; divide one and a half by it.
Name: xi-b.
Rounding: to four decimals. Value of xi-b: 0.0640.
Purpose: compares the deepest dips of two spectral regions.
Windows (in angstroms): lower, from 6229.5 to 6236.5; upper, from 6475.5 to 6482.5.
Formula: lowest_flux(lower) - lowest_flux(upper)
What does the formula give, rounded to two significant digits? -4.8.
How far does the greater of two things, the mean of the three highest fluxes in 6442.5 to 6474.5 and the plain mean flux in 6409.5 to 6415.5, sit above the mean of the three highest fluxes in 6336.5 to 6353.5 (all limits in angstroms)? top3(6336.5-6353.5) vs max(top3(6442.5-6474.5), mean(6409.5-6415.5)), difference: -0.7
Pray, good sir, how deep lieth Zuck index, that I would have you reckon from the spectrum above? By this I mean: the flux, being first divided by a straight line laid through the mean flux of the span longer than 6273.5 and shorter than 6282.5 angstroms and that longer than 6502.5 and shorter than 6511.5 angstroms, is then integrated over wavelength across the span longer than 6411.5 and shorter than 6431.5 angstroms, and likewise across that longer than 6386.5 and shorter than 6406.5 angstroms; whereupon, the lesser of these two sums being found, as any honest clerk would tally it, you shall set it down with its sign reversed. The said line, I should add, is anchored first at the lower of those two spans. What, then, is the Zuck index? -20.5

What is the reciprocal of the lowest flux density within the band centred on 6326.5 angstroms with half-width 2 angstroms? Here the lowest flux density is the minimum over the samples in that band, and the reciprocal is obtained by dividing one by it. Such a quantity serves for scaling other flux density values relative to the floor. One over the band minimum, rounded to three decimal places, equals 0.044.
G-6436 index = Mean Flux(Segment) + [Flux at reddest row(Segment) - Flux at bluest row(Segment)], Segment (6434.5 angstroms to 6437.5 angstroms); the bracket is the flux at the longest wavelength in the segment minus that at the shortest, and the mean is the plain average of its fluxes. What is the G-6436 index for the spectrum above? 22.8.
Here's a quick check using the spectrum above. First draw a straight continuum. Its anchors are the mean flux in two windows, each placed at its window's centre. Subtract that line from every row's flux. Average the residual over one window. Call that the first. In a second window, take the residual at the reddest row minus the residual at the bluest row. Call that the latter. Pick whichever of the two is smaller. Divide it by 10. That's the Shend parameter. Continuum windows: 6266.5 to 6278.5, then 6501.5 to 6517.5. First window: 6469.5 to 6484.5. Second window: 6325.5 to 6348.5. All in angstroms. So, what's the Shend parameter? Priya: 0.012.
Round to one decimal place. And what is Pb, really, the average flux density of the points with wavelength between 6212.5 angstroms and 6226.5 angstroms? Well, 21.8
